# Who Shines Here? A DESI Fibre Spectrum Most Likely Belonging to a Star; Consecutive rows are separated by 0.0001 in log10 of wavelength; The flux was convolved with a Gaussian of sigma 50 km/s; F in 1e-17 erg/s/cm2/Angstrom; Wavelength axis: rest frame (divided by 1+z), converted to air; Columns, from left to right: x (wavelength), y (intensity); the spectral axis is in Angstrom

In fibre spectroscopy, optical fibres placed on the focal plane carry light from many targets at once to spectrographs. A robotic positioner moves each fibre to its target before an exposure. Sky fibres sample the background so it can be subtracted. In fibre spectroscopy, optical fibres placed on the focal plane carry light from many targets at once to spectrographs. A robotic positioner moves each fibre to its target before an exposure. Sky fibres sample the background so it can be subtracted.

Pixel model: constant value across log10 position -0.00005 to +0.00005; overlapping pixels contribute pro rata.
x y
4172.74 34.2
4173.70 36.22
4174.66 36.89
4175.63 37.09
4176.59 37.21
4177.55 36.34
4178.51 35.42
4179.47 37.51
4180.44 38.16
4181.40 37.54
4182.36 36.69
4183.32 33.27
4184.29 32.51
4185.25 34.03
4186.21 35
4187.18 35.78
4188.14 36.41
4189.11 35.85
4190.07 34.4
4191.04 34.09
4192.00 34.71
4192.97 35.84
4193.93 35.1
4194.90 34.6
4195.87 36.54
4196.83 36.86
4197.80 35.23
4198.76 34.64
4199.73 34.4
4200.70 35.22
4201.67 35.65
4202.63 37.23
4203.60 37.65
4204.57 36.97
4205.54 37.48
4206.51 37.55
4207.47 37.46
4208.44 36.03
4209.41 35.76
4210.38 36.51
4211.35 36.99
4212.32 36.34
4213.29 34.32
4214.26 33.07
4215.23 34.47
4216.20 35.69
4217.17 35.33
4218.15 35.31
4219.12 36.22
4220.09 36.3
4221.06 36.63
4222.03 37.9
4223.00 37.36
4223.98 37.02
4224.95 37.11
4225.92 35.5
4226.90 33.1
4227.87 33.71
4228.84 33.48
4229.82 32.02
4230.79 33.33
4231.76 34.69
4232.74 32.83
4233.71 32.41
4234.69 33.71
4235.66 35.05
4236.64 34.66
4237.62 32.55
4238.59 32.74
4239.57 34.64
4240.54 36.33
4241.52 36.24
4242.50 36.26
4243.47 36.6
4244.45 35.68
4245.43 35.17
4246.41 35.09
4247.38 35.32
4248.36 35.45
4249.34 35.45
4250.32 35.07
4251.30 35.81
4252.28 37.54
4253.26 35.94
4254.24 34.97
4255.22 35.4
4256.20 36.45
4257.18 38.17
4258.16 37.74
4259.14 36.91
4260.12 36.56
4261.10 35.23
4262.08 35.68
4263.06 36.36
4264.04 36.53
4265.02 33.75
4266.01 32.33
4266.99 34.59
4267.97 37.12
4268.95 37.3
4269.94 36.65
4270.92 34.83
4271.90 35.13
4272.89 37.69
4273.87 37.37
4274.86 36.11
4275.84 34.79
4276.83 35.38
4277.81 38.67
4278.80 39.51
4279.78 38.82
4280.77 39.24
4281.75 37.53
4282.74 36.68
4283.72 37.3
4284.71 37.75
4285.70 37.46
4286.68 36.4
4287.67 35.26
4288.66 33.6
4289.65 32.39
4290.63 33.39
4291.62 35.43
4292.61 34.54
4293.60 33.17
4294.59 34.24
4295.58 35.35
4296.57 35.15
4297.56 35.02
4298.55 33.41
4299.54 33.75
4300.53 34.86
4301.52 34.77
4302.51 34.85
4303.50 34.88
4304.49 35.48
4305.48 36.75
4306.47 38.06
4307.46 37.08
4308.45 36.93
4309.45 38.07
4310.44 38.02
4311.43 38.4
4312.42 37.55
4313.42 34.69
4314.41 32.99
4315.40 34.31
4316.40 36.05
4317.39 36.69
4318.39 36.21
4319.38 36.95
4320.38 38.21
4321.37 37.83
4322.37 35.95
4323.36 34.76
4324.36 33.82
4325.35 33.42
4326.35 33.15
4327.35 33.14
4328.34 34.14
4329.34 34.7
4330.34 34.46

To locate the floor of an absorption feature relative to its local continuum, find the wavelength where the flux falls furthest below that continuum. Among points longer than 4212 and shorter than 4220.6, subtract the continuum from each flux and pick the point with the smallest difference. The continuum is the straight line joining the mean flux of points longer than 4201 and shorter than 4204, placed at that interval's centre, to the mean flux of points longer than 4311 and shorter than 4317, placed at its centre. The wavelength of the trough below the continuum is 4214.26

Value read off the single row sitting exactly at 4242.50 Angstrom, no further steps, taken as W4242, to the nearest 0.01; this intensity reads 36.26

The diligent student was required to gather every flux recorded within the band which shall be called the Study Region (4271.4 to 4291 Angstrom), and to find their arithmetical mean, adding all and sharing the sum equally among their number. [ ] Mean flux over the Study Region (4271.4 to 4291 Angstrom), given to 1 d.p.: 36.5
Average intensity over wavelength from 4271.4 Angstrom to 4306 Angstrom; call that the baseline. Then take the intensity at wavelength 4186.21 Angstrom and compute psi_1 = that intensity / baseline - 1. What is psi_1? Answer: -0.02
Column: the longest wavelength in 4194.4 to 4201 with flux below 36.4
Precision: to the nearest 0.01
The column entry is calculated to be 4200.70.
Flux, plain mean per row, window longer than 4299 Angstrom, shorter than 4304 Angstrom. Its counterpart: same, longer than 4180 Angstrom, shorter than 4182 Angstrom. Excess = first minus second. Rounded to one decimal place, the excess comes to -3.2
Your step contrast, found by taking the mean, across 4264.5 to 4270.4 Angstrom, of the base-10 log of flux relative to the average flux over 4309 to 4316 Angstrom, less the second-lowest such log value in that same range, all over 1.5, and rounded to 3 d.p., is 0.013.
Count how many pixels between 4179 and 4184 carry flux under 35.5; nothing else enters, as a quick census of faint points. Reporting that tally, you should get 1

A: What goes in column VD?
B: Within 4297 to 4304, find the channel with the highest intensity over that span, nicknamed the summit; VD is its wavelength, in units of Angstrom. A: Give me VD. 4297.56 Angstrom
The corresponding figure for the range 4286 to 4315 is 4311.43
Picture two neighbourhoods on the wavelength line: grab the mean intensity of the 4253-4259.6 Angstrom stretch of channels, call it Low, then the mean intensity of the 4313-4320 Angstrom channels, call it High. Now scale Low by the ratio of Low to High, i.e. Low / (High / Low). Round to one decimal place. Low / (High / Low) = 37.6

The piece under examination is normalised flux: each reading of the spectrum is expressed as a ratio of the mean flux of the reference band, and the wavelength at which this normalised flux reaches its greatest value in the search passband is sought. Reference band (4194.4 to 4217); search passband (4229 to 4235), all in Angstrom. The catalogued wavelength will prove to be 4231.76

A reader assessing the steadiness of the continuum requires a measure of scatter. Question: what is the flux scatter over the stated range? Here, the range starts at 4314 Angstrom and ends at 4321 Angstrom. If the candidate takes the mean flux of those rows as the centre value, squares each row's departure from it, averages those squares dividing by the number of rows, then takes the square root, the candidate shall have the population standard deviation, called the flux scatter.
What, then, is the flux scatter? 1.61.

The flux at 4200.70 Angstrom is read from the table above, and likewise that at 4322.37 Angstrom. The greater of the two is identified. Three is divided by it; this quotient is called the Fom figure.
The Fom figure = 0.0834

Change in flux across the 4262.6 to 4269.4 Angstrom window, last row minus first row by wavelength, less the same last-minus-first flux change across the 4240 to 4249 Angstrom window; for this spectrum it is 1.8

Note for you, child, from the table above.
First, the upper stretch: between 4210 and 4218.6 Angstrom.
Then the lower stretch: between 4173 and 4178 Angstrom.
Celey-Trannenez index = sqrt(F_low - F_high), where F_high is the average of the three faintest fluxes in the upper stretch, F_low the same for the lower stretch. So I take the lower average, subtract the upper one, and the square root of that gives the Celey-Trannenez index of 1.59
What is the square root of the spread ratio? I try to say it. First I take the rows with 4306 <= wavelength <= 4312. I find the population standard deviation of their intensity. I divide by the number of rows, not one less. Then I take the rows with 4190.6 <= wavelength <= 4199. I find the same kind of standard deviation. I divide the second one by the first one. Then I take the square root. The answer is 1.27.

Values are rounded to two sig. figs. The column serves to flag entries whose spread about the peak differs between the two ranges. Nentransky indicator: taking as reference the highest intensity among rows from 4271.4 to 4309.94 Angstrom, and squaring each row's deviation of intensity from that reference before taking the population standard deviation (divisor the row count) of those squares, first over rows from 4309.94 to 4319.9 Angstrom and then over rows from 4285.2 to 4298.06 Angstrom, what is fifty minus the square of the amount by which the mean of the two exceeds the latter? 50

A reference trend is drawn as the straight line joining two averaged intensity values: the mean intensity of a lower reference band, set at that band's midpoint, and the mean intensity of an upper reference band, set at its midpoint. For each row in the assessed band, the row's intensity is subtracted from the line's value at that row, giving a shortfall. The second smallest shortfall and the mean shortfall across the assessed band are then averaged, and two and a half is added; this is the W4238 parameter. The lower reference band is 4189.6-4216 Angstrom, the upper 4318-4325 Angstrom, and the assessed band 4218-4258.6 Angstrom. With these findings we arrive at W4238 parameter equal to 1.8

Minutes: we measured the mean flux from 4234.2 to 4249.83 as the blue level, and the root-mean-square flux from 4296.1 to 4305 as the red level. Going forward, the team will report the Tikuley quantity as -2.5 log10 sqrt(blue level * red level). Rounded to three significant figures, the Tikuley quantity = -3.86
